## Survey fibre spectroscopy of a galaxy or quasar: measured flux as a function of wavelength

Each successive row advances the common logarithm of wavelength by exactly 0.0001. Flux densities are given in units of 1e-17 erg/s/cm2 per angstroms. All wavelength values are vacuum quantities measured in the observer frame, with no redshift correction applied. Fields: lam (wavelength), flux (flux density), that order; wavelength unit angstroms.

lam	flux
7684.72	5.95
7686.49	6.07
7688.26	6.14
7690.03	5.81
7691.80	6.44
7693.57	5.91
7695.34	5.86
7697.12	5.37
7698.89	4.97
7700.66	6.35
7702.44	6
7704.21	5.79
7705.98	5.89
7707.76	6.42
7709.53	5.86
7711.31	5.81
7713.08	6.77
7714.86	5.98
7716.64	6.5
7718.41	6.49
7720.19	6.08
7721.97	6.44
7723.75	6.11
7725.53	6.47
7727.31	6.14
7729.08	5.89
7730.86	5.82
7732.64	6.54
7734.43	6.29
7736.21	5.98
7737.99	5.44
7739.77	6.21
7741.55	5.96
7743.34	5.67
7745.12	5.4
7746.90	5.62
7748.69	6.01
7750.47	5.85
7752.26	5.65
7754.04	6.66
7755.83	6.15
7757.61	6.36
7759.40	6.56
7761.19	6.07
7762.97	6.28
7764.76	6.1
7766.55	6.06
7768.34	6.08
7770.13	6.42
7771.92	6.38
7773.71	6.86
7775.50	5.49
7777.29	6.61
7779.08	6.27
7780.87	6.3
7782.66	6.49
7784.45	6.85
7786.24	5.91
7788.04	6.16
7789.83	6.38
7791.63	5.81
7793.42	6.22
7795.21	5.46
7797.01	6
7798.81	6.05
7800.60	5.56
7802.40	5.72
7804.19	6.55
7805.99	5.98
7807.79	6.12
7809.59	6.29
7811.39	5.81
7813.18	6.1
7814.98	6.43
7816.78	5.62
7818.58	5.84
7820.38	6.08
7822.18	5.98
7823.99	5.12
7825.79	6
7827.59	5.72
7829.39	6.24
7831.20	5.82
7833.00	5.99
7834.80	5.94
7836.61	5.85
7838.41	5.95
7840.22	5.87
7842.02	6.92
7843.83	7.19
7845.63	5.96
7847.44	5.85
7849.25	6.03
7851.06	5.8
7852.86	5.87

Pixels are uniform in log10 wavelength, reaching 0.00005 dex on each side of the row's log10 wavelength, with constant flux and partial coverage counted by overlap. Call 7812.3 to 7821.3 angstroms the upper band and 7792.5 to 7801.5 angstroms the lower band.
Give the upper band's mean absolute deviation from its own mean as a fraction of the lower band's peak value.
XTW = 0.037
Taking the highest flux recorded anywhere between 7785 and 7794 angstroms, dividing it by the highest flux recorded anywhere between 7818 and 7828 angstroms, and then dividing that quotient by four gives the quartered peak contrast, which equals 0.262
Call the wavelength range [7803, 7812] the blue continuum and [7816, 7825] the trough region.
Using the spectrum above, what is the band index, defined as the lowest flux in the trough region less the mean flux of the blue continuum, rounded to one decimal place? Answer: -1.0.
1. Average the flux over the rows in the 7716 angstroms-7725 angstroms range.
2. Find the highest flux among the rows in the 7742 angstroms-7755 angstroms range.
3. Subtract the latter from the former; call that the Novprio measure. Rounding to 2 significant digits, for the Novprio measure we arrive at -0.34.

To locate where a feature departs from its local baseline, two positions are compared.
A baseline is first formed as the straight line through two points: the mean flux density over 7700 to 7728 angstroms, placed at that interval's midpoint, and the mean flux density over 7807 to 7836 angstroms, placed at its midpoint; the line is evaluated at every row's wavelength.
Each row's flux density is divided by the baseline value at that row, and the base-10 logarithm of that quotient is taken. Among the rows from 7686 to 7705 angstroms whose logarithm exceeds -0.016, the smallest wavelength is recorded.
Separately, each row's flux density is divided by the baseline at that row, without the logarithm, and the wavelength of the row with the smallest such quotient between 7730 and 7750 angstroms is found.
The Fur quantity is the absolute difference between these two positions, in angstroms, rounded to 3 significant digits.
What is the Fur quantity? 58.6 angstroms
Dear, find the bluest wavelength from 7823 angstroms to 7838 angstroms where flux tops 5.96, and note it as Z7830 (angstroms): 7825.79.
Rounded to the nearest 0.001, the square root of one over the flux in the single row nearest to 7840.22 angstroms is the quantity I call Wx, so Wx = 0.413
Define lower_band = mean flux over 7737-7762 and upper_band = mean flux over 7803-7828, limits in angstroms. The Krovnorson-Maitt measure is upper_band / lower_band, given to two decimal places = 1.00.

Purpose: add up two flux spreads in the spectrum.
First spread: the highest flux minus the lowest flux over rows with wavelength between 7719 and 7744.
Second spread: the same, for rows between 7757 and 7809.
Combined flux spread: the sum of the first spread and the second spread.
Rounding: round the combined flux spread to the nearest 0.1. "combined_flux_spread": 2.5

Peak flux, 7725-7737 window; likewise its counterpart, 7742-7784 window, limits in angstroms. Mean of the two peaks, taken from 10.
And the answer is 3.30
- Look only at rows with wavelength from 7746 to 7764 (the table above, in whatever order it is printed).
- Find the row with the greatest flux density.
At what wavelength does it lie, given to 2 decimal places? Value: 7754.04 angstroms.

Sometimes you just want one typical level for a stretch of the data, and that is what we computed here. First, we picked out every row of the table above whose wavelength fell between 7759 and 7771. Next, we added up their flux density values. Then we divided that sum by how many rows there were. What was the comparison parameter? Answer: 6.2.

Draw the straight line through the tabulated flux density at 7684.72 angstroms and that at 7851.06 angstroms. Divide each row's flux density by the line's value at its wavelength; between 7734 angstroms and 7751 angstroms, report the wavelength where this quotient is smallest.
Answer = 7745.12 angstroms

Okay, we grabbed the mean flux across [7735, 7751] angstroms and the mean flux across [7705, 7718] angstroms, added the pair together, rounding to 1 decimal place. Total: 12.0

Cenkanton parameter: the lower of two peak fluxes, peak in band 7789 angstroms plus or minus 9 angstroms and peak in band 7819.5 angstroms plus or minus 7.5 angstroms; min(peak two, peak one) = 6.43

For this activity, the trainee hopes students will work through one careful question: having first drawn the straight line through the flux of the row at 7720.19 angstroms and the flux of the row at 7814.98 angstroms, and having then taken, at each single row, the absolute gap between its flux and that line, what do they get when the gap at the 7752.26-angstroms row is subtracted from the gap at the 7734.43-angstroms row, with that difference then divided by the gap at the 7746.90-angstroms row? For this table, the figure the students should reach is -0.7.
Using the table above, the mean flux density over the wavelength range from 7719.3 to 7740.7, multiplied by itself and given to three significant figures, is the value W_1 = 37.4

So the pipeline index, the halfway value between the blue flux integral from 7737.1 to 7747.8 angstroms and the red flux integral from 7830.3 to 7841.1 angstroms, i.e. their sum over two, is 62.5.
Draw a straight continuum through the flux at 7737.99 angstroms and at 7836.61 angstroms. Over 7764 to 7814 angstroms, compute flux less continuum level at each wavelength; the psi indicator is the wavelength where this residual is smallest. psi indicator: 7795.21 angstroms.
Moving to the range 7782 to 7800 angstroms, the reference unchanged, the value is 7795.21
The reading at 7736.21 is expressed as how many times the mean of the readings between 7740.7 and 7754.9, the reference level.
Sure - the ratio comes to 1.02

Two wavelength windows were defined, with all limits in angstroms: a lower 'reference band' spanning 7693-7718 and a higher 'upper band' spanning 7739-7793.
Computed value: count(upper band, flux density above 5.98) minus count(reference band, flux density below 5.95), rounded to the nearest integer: 13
